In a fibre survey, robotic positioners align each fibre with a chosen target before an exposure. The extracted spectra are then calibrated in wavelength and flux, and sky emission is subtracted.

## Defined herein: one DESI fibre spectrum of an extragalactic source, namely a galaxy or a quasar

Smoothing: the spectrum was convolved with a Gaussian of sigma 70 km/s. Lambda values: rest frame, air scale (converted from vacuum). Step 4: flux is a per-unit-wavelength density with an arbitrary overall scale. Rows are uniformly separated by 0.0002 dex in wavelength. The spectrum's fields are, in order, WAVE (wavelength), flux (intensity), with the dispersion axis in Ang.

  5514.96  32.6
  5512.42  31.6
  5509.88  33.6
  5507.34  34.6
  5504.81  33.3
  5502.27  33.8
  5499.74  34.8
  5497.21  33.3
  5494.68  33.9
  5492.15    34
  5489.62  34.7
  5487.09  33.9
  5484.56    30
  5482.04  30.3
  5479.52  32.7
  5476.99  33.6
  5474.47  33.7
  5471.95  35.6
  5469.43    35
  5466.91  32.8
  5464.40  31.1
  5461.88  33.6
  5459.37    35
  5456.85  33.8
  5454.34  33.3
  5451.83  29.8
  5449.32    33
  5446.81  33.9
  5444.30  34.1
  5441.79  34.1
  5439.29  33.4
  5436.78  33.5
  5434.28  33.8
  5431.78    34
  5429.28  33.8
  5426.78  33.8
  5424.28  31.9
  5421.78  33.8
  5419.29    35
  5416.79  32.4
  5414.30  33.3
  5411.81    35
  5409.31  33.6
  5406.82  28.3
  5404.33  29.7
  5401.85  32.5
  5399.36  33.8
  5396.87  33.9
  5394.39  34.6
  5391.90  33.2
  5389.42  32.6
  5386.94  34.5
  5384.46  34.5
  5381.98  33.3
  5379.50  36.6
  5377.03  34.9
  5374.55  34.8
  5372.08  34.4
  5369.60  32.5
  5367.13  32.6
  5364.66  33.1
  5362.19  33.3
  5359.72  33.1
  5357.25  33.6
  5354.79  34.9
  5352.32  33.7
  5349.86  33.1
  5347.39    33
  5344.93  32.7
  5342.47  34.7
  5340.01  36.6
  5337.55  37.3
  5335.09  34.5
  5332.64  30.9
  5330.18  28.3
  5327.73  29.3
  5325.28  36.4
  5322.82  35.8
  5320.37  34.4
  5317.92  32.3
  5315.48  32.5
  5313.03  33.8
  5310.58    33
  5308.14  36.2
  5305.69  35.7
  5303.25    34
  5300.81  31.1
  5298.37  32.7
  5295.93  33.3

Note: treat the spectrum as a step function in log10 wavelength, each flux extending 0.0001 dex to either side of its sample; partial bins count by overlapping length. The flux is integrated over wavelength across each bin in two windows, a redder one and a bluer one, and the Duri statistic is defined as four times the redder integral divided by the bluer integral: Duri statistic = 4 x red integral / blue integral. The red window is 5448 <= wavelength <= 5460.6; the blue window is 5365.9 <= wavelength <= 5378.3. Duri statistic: 3.96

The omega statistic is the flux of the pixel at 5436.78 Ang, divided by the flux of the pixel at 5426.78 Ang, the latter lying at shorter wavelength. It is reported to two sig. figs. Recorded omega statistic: 0.99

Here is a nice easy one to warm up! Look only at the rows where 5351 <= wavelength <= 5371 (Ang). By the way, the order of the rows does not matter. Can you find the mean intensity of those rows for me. 33.4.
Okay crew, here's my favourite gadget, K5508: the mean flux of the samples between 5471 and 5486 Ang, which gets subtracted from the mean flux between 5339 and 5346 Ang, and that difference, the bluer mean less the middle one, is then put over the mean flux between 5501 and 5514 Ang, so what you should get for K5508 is 0.06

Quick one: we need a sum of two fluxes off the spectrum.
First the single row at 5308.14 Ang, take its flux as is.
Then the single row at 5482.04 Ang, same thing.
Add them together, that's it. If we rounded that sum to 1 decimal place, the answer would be 66.5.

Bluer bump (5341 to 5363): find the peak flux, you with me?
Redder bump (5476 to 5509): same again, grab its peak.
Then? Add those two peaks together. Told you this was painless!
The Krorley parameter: 69.7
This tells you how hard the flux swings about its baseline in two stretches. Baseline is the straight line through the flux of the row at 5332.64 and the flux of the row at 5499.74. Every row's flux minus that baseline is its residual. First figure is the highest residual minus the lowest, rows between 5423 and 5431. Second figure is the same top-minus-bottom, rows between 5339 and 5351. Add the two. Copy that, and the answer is 5.9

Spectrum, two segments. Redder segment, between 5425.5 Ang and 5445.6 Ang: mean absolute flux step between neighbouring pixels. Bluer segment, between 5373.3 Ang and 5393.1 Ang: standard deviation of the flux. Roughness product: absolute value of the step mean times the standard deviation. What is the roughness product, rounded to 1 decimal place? 0.3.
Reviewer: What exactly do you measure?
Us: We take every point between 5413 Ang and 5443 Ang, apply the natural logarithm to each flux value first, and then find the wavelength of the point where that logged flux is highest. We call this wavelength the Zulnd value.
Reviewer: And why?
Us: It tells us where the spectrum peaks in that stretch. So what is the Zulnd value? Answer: 5419.29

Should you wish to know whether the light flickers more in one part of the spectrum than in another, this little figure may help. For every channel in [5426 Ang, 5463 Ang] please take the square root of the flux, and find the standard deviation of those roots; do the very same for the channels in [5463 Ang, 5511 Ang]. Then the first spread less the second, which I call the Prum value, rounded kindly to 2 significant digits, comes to -0.033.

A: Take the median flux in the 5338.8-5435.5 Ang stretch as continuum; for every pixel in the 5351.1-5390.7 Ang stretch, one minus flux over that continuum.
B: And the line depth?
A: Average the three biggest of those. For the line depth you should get 0.034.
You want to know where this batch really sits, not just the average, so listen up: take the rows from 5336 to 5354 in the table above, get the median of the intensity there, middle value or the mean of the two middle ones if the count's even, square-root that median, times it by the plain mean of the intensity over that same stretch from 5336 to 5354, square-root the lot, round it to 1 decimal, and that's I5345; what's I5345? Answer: 14.1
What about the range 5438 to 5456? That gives 13.8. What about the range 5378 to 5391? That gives 14.2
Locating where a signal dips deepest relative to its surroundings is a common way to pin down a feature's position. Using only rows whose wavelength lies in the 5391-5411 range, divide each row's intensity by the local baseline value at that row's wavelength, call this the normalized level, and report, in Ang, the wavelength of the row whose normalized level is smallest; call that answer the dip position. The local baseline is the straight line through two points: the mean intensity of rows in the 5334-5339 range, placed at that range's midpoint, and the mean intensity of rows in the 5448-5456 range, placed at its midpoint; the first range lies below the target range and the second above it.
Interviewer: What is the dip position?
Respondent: 5406.82 Ang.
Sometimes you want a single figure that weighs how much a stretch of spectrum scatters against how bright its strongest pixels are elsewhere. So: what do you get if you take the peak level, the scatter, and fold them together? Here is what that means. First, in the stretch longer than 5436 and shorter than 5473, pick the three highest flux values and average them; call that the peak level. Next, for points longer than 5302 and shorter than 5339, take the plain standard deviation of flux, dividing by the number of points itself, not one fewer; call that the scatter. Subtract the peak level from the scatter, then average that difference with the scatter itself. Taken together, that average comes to -15.1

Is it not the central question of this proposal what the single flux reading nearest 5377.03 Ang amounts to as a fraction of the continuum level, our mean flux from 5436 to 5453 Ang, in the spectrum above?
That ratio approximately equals 1.054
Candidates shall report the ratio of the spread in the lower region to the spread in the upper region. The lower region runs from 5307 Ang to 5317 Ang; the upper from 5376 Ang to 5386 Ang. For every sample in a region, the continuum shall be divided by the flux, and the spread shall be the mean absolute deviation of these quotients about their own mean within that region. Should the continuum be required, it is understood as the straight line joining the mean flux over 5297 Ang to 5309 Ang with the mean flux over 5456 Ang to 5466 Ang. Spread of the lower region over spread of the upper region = 1.3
